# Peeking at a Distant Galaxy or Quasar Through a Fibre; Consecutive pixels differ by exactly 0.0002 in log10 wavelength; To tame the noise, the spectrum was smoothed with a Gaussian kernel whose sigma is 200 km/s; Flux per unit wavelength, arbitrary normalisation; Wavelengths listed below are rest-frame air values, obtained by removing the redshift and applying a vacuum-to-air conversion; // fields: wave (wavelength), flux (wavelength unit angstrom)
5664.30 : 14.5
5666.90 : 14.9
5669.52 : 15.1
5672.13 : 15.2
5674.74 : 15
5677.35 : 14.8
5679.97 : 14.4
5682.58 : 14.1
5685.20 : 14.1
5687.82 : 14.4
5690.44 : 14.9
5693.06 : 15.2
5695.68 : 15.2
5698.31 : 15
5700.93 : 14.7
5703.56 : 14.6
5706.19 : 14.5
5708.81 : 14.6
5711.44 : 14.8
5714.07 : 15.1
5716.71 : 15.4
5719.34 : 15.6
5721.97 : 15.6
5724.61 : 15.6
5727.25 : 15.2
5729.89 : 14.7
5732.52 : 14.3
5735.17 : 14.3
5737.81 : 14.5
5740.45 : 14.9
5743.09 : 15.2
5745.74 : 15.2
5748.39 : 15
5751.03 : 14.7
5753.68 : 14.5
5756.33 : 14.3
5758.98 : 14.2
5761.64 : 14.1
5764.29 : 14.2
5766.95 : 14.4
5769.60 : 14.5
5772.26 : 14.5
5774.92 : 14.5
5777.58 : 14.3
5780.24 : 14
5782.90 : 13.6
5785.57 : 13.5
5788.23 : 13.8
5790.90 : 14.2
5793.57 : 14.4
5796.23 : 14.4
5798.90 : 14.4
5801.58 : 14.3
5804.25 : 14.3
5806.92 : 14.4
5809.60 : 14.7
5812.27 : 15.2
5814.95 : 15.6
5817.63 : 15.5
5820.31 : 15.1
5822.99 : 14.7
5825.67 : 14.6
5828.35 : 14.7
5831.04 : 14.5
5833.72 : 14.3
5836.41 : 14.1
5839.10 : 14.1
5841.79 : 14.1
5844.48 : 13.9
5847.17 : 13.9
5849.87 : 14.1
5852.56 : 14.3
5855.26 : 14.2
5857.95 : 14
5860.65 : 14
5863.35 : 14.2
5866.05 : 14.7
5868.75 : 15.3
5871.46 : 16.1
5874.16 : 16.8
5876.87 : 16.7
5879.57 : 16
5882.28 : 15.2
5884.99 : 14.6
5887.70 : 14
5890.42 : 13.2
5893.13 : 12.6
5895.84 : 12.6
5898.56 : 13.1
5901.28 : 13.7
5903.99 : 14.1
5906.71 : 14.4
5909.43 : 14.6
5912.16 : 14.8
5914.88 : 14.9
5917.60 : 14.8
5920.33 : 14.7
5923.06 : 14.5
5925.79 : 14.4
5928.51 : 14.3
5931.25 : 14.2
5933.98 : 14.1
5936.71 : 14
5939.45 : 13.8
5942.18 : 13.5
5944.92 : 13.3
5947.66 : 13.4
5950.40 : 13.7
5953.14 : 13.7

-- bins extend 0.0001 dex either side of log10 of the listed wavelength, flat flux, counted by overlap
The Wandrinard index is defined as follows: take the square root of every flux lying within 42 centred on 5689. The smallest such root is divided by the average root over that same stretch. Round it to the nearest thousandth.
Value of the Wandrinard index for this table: 0.978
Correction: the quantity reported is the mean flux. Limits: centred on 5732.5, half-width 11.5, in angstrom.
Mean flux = 14.9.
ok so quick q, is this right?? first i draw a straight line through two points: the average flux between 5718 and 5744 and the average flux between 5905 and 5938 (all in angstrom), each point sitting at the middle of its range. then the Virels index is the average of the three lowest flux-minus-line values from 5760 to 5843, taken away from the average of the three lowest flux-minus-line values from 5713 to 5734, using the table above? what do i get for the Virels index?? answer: 0.90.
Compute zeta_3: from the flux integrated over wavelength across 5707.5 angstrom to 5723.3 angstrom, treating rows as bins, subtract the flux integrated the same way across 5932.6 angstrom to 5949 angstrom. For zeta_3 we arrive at 15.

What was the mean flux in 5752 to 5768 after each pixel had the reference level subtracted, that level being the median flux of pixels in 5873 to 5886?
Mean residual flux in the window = -1.7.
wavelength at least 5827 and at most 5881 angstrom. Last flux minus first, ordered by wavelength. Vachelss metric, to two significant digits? 1.3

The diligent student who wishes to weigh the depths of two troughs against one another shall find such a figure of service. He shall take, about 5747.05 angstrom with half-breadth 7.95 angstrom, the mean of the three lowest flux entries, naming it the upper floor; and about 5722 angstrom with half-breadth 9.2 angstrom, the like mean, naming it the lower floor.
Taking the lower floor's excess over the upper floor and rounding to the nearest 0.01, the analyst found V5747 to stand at 0.30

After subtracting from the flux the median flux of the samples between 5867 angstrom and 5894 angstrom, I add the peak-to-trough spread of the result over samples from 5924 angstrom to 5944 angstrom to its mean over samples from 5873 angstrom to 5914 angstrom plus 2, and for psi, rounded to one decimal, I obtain 2.1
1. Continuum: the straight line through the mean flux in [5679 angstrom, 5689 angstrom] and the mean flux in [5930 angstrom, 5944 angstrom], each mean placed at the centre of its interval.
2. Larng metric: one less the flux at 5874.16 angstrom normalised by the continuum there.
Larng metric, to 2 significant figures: -0.20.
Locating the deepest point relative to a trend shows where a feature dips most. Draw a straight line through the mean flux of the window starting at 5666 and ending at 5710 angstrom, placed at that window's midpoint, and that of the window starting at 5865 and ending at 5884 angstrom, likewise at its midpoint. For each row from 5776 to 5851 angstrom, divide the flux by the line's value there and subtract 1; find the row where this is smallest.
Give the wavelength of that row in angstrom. 5785.57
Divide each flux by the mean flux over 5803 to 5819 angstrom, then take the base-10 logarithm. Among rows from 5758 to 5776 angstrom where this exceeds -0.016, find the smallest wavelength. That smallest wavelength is 5769.60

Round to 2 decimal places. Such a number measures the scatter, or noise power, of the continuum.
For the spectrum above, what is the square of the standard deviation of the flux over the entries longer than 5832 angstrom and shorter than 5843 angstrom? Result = 0.01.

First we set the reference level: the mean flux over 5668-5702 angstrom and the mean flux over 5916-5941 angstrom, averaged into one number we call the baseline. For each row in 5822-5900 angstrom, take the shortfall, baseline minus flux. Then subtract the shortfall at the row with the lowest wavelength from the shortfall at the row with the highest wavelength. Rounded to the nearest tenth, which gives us 1.6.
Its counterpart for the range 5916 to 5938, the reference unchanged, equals 0.8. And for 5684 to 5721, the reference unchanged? -1.5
